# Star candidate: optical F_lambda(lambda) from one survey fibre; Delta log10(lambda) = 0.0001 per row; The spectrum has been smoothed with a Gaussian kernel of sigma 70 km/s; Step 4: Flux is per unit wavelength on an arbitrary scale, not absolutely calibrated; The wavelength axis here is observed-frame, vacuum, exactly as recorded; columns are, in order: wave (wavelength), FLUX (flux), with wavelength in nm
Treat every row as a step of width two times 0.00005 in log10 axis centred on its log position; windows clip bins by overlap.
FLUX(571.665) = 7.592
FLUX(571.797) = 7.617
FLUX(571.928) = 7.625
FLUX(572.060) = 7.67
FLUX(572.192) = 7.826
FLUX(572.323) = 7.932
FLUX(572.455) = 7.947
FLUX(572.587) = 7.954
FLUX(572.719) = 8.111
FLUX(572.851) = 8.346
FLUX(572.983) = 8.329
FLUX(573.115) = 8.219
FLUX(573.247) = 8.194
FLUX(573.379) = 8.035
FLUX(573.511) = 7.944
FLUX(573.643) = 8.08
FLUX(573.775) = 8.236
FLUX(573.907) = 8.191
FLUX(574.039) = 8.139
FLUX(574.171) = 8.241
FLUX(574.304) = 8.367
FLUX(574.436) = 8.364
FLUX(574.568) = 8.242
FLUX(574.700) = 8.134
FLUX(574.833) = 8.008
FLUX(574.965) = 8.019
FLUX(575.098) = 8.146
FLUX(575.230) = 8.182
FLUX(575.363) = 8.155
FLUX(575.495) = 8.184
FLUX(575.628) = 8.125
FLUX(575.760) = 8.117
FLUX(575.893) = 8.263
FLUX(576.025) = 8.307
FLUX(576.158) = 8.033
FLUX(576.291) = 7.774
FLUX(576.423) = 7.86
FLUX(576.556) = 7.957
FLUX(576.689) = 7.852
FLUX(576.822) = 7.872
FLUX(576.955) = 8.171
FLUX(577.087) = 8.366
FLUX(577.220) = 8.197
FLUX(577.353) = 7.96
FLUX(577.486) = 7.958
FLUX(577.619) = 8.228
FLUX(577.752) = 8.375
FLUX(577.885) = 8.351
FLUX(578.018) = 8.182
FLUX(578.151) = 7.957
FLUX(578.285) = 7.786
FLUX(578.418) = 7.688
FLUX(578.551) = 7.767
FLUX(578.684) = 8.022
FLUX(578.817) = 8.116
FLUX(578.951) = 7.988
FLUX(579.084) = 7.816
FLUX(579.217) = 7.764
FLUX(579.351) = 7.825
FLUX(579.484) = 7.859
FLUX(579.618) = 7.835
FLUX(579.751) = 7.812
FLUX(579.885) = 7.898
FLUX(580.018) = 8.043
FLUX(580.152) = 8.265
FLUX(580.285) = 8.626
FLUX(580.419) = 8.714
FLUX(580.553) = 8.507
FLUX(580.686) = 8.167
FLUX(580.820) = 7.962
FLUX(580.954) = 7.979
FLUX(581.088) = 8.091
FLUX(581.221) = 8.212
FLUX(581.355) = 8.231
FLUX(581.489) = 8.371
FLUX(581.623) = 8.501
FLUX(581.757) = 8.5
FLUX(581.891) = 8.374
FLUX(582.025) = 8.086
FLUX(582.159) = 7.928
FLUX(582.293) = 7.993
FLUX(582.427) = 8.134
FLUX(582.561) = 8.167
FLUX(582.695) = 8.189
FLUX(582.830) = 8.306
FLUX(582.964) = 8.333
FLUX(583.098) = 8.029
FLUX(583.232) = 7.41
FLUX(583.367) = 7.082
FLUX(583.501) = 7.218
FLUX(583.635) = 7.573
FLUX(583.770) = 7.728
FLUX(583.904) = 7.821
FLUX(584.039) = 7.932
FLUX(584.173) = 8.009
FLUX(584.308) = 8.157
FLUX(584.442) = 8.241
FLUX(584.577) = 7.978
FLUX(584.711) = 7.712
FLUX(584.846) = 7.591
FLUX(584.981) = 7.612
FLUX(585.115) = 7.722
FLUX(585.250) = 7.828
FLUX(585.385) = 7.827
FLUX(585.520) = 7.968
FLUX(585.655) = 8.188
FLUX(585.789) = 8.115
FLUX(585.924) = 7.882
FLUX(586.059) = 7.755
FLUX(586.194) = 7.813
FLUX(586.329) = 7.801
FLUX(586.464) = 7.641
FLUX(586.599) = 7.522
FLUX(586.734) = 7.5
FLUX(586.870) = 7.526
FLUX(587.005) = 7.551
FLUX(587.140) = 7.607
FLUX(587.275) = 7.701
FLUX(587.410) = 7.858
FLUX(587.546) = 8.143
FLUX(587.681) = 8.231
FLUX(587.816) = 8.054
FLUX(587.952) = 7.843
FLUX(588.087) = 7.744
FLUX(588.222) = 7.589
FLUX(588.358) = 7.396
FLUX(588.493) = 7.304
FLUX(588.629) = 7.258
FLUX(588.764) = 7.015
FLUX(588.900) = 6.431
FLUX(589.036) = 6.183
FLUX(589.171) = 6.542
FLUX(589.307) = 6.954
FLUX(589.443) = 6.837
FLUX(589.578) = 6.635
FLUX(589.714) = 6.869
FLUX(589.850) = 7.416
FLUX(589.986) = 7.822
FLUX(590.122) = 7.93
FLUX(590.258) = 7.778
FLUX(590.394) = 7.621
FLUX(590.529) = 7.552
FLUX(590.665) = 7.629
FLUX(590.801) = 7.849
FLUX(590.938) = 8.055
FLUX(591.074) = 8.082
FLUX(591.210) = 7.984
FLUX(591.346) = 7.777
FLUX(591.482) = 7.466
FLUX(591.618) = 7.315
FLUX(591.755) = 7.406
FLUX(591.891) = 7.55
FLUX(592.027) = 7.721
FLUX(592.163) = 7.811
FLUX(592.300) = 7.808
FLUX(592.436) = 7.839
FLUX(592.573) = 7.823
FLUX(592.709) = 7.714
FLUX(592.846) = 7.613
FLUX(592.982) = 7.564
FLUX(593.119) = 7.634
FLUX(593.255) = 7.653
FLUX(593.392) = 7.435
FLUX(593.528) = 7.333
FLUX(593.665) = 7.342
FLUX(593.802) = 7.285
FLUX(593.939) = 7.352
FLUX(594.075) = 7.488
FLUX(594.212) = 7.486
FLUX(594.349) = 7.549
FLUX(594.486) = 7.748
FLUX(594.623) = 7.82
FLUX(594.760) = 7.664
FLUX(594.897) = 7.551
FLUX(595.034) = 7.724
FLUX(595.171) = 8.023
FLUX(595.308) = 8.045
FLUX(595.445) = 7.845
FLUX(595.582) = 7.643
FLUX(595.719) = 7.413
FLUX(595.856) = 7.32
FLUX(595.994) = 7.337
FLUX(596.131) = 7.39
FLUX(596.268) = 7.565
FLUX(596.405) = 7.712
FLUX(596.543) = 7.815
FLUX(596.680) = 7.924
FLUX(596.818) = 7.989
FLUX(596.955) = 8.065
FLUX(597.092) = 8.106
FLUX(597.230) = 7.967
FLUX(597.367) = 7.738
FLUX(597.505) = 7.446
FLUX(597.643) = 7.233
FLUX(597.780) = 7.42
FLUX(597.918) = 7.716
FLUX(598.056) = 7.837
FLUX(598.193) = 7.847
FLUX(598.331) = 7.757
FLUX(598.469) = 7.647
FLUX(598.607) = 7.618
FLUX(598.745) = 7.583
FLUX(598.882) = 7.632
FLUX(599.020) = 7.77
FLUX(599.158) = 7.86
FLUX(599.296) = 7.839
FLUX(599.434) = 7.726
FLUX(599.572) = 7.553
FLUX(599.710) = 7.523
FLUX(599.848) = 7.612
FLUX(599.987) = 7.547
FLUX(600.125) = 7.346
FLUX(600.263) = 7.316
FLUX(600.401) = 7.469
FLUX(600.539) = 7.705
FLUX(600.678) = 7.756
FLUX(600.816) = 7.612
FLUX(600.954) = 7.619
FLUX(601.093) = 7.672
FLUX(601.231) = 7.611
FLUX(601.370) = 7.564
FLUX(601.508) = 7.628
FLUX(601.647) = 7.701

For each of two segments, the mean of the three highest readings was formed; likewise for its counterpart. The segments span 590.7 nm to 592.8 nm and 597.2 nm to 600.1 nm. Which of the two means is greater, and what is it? 8.04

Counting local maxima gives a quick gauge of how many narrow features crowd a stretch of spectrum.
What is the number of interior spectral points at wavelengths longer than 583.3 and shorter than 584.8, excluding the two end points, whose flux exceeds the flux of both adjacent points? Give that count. 1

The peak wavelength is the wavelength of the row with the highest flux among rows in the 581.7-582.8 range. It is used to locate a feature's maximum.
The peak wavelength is 581.757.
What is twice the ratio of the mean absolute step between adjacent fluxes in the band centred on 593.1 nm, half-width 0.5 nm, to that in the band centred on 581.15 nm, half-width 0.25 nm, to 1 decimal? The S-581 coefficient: 2.2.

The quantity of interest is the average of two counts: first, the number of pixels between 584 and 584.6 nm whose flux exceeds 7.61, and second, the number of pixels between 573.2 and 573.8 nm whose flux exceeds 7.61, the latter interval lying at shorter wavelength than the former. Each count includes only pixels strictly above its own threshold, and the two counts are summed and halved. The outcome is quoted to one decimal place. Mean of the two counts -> 5.0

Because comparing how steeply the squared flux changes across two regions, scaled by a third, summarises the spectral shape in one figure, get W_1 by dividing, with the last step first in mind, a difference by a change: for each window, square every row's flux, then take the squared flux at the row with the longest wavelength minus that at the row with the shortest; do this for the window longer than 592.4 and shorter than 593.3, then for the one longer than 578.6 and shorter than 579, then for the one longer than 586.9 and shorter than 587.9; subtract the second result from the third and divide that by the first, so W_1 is -3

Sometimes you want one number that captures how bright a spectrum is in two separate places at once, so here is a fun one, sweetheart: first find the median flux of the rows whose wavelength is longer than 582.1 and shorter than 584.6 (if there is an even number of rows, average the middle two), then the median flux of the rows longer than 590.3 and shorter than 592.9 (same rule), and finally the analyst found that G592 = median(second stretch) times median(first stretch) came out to 61.7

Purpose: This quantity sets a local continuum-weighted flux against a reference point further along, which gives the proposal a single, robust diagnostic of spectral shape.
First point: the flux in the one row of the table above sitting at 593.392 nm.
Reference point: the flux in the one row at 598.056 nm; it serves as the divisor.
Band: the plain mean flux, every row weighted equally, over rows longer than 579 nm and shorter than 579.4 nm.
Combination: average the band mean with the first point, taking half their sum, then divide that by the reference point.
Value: 0.97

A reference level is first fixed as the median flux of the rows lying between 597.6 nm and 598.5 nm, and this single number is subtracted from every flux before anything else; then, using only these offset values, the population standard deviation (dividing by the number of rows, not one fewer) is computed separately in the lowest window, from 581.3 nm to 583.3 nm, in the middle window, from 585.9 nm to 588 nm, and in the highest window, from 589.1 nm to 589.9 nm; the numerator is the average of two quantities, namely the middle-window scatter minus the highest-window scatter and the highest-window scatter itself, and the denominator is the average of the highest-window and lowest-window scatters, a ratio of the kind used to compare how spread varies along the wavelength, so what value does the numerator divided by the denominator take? 0.398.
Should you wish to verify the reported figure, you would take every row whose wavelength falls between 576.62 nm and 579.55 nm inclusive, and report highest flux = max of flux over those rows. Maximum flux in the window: 8.375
